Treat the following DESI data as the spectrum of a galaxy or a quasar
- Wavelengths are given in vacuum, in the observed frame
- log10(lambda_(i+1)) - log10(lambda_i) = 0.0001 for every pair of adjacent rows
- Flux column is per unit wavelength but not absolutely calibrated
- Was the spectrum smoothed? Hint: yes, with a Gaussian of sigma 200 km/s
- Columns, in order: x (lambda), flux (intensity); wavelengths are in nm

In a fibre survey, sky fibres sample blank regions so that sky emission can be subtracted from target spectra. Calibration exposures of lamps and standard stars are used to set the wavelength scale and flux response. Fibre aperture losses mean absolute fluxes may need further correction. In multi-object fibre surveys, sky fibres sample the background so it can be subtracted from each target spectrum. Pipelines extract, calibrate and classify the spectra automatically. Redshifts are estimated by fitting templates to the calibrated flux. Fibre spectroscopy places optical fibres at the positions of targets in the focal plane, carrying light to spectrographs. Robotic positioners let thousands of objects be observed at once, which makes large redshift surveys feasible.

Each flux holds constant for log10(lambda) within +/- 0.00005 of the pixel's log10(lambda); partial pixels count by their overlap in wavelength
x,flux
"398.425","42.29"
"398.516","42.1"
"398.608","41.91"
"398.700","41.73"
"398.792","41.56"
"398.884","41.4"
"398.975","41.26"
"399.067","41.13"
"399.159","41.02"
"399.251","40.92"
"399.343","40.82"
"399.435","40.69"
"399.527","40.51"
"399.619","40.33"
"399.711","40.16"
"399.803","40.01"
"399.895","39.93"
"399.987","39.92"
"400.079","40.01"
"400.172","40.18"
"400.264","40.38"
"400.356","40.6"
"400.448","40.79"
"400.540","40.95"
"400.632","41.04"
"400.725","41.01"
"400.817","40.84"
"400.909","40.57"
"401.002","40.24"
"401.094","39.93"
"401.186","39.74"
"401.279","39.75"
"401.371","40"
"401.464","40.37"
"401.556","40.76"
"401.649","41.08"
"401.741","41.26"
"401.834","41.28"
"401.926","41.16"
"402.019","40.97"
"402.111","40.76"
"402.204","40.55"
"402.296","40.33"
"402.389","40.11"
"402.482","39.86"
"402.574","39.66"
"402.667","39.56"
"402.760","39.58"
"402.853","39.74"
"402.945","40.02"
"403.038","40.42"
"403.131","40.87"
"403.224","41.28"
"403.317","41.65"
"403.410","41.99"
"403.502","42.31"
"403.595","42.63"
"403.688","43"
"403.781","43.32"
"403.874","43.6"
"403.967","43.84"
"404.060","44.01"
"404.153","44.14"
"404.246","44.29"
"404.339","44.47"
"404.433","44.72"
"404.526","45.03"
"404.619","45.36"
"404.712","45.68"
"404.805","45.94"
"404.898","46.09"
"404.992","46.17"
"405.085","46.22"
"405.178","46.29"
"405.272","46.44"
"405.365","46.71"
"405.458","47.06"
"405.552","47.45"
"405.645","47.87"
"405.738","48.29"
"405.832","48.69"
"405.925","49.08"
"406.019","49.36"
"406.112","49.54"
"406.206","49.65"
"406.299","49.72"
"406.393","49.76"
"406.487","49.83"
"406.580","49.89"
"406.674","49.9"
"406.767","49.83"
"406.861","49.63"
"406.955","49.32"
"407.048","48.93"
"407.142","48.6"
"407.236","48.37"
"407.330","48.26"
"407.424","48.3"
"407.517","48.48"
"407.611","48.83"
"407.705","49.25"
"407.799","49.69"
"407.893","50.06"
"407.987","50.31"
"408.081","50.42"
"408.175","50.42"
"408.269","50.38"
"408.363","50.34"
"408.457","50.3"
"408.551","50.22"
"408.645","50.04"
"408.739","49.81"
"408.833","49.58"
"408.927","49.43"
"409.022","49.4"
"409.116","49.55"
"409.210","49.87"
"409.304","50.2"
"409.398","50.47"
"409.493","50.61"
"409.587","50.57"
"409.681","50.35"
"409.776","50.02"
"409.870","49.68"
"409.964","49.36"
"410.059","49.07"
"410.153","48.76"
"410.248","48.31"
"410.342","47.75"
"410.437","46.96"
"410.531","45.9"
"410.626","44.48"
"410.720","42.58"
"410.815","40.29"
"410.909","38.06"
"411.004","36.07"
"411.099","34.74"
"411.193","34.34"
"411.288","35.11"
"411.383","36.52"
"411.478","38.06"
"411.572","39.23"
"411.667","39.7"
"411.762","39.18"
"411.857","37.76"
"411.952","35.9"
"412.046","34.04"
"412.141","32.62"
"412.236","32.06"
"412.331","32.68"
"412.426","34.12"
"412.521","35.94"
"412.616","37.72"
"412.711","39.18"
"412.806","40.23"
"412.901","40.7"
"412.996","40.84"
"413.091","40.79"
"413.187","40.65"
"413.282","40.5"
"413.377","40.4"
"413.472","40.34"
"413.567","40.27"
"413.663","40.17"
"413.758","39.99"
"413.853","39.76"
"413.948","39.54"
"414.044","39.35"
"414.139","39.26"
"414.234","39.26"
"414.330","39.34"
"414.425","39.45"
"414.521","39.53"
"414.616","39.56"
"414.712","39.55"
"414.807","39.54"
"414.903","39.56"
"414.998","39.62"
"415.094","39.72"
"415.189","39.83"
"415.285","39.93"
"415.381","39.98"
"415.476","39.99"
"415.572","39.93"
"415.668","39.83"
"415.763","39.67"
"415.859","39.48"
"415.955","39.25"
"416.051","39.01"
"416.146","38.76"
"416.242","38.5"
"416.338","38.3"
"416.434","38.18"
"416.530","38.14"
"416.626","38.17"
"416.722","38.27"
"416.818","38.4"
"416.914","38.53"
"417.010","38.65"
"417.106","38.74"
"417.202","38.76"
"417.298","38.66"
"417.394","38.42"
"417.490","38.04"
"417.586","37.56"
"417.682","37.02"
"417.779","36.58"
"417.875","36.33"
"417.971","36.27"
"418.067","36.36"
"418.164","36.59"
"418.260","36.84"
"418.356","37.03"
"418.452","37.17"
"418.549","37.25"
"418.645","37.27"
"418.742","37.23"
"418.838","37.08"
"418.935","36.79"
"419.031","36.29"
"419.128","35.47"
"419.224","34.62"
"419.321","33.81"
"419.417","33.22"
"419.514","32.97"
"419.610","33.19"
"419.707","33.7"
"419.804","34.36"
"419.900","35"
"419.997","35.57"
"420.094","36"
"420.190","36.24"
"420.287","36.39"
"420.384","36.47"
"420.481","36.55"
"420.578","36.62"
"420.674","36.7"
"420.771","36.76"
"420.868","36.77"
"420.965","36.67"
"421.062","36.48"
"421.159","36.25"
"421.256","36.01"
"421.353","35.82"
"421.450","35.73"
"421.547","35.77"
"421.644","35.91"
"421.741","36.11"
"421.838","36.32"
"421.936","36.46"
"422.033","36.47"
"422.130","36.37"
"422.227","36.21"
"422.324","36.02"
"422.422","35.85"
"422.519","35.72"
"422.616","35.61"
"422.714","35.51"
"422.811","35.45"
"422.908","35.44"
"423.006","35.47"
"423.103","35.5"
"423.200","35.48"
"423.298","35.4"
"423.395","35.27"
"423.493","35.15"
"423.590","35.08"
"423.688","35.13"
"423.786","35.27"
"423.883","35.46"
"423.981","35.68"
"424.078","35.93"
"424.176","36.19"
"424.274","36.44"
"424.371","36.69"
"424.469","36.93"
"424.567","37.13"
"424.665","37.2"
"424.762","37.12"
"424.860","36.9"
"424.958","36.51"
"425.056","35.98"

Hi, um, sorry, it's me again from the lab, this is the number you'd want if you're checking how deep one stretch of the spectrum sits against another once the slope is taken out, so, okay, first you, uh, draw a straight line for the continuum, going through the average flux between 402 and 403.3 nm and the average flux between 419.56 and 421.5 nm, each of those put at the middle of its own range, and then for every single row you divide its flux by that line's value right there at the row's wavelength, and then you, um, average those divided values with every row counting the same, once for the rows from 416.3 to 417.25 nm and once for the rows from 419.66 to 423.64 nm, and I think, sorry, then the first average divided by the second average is 1.04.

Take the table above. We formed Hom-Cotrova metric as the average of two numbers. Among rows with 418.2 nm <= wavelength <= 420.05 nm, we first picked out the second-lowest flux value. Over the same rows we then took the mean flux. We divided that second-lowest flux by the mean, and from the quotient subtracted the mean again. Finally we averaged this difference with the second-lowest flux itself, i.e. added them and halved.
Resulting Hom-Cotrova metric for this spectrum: -0.70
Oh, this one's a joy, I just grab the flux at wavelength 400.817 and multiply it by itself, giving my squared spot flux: 1668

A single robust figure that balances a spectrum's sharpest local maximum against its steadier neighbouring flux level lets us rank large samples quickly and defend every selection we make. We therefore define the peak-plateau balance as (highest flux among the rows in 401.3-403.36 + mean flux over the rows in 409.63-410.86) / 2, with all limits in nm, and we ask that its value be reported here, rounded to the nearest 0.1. 44.4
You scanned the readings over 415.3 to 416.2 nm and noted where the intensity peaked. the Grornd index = 415.476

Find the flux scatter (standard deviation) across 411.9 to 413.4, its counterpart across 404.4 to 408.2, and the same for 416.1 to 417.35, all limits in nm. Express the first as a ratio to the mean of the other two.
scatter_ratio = 3.5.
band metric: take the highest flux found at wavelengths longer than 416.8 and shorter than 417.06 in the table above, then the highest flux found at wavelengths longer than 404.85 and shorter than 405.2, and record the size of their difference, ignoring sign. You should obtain 7.6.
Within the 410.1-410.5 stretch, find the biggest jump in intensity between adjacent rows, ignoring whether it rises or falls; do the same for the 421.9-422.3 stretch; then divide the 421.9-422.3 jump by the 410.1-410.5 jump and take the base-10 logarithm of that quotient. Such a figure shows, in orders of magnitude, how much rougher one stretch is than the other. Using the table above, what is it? -0.69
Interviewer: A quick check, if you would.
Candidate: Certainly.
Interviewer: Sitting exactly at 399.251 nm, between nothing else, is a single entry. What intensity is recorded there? 40.92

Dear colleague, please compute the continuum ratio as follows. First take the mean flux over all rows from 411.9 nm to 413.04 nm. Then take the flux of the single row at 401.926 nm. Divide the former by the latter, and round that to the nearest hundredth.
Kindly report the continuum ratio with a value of 0.88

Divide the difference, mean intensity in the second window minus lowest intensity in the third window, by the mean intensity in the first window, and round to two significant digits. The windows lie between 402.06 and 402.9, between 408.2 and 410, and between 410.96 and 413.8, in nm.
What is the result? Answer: 0.45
